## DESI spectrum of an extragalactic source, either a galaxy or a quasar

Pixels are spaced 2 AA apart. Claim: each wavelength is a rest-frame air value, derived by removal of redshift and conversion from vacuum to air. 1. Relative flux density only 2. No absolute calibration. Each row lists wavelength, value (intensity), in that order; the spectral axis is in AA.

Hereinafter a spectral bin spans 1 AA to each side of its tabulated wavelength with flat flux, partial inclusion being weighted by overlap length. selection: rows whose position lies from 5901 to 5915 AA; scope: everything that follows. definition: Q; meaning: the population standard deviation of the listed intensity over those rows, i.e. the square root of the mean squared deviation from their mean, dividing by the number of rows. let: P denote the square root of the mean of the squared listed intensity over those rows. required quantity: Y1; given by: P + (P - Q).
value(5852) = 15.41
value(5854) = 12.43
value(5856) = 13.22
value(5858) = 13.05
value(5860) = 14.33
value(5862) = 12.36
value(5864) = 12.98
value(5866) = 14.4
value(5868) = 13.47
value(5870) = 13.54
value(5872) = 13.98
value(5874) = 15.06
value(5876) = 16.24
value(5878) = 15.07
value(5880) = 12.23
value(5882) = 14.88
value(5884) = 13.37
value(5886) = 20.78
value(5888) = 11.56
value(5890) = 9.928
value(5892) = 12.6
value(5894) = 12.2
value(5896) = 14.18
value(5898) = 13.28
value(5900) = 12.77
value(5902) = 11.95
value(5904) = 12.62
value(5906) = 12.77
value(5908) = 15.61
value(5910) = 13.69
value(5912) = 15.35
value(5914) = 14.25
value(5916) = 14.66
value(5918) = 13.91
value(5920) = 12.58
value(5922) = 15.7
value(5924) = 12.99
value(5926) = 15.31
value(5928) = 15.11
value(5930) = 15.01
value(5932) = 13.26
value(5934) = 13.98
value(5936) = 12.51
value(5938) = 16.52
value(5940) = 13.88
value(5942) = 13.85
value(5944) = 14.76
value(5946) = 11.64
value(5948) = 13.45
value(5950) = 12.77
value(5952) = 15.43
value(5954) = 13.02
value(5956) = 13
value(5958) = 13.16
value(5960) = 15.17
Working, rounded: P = 13.8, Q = 1.30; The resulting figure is 26.3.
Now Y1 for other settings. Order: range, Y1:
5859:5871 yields 26.3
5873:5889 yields 27.6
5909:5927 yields 27.6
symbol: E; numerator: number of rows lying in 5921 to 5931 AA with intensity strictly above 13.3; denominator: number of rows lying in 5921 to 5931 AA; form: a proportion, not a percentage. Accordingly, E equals 0.80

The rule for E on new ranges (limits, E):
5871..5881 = 0.80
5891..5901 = 0.20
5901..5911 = 0.40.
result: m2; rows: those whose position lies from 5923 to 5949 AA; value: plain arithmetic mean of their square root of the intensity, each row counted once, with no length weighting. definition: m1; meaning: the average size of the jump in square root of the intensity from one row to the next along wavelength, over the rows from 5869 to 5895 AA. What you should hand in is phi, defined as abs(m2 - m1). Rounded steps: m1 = 0.35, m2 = 3.74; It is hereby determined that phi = 3.39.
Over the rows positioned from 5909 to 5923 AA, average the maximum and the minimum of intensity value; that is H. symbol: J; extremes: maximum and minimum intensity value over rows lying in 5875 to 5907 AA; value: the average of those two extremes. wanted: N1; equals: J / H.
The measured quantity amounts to 1.09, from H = 14.14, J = 15.4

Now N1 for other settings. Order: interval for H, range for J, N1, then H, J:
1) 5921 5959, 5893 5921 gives 0.98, 14.08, 13.8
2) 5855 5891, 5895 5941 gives 0.93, 15.35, 14.2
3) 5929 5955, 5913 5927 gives 1.00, 14.08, 14.1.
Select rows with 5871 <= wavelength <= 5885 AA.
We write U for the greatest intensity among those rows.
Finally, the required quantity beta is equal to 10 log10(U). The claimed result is 12.1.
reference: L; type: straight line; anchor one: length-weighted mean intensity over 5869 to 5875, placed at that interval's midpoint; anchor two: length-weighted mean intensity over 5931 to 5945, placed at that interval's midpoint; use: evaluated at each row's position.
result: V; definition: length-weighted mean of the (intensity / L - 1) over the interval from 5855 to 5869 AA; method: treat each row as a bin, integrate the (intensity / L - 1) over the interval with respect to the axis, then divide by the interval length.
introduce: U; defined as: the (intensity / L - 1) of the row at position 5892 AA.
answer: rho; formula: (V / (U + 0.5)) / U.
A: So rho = 1.3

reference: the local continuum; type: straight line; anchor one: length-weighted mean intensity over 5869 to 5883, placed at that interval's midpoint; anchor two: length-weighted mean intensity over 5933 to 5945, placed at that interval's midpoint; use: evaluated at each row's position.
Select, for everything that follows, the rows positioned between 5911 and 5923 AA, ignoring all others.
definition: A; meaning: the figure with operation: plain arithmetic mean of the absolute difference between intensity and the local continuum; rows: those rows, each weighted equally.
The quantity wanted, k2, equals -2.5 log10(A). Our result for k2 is 0.2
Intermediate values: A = 0.83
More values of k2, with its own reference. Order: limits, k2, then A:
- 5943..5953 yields -0.3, 1.31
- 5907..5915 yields 0.3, 0.75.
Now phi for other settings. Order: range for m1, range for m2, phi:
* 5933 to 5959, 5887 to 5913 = 3.37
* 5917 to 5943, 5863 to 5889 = 3.56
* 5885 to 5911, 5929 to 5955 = 3.45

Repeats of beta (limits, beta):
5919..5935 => 12.0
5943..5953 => 11.9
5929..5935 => 11.8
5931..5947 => 12.2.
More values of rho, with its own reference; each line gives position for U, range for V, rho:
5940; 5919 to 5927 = -0.2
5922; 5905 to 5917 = 0.3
